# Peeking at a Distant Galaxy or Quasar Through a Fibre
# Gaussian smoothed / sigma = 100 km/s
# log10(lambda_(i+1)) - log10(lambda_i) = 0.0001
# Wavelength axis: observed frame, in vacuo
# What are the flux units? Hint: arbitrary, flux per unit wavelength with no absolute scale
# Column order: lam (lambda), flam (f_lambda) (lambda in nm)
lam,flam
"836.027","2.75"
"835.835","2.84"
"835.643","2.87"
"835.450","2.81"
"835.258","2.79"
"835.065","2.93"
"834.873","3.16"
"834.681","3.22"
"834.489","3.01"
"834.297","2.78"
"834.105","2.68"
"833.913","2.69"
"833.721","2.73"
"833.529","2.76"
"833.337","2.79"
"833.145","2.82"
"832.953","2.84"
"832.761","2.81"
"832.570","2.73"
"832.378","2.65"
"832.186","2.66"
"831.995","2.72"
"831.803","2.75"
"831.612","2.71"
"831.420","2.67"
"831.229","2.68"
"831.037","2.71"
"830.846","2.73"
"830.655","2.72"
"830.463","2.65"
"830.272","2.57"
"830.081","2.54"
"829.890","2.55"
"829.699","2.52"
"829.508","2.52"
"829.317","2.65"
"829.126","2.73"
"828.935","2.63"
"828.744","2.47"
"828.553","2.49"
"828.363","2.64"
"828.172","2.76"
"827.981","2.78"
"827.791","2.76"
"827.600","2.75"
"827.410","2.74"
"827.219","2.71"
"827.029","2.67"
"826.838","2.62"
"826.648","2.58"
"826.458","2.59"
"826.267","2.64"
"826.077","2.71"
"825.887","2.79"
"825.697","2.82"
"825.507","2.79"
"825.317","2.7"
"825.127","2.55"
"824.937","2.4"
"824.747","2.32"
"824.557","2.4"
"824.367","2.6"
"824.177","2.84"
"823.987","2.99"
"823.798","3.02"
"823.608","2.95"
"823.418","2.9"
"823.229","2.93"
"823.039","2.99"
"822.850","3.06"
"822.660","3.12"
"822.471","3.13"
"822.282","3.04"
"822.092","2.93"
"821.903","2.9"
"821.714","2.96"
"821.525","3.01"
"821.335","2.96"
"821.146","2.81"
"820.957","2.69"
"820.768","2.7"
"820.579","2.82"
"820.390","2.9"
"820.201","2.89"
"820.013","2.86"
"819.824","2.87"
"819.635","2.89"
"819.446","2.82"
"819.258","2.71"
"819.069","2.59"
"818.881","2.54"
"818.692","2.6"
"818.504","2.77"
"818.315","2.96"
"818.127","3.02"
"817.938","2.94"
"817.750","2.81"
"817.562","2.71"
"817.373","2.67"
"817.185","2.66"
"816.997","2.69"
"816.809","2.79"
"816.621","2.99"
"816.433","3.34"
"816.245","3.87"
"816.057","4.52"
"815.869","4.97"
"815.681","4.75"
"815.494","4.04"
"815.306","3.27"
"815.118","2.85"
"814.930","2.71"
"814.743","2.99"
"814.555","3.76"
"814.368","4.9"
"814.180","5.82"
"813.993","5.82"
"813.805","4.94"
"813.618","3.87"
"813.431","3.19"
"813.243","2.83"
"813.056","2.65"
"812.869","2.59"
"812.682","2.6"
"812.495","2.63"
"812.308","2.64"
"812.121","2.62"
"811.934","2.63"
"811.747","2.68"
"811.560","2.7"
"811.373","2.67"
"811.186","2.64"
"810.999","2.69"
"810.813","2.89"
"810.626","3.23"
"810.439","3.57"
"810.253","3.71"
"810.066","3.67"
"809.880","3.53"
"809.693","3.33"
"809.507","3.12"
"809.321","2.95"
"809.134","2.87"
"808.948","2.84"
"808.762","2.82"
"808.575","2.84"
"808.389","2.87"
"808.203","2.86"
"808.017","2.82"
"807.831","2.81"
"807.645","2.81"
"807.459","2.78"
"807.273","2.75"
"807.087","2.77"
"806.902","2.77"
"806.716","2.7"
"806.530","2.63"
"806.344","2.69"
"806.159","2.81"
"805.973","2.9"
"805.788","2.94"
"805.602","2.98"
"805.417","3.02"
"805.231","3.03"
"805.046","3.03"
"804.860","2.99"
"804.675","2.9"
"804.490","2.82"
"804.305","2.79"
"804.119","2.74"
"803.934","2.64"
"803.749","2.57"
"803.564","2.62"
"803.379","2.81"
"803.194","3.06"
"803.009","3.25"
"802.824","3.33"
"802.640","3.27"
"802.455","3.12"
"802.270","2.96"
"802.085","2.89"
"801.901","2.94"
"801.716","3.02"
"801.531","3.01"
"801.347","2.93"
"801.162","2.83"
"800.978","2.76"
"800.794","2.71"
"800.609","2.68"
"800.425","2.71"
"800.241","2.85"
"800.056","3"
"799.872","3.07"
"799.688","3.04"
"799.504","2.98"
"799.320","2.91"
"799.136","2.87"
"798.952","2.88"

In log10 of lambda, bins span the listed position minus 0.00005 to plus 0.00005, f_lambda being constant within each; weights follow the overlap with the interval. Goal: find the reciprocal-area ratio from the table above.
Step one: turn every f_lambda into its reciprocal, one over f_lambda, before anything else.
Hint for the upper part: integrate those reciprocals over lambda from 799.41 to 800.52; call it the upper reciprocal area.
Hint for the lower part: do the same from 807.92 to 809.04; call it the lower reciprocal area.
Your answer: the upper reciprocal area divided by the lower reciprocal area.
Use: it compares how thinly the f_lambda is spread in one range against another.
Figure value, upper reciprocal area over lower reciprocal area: 0.96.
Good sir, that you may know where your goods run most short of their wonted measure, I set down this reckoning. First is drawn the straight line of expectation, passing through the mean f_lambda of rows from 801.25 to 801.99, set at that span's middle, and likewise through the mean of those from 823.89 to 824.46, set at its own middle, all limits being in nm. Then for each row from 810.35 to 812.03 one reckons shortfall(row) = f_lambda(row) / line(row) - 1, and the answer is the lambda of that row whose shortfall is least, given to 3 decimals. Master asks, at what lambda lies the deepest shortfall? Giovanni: 811.934 nm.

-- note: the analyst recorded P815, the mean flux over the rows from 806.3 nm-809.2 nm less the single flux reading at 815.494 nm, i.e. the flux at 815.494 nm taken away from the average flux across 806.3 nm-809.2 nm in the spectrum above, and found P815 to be -1.25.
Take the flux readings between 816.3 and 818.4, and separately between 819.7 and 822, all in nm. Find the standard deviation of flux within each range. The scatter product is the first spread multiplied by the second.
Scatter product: 0.02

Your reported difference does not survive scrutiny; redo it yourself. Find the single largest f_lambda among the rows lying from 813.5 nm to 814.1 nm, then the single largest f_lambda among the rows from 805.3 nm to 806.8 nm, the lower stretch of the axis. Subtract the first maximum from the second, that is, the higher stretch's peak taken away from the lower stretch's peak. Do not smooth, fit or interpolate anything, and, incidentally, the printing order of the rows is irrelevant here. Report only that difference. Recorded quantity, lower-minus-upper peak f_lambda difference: -2.8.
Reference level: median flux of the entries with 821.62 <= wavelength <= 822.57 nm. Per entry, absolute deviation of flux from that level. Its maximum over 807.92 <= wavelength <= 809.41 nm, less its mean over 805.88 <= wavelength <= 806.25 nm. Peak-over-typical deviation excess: 0.0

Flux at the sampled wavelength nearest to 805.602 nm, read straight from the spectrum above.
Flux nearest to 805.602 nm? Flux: 2.98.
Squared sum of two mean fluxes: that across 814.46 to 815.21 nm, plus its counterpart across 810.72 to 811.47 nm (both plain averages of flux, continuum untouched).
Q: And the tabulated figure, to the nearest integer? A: 34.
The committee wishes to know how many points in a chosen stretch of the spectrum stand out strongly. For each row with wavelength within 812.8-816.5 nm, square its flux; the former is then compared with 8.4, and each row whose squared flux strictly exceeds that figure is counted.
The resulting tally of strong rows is 15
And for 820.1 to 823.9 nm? 15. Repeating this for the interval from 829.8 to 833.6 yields 0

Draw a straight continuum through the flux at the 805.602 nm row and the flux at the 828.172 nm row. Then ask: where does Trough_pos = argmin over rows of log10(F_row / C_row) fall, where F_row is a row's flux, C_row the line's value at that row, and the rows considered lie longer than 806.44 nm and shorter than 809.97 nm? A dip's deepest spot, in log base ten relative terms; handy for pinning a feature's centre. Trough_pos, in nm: 806.530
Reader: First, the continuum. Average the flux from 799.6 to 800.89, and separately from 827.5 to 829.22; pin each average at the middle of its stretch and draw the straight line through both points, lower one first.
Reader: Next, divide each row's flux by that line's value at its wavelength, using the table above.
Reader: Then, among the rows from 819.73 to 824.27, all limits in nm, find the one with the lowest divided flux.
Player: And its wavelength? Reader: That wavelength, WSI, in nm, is 820.957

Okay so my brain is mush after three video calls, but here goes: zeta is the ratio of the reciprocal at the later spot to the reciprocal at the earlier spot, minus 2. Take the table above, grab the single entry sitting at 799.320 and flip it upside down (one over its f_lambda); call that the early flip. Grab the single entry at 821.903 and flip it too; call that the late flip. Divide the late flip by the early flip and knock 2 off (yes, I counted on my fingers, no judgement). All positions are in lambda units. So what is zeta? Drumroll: -1.00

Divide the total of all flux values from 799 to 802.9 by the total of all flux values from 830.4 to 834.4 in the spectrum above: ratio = 1.08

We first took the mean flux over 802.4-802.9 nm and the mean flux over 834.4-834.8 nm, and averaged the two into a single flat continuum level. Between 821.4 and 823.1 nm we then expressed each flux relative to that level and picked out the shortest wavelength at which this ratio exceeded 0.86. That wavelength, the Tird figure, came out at 821.525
